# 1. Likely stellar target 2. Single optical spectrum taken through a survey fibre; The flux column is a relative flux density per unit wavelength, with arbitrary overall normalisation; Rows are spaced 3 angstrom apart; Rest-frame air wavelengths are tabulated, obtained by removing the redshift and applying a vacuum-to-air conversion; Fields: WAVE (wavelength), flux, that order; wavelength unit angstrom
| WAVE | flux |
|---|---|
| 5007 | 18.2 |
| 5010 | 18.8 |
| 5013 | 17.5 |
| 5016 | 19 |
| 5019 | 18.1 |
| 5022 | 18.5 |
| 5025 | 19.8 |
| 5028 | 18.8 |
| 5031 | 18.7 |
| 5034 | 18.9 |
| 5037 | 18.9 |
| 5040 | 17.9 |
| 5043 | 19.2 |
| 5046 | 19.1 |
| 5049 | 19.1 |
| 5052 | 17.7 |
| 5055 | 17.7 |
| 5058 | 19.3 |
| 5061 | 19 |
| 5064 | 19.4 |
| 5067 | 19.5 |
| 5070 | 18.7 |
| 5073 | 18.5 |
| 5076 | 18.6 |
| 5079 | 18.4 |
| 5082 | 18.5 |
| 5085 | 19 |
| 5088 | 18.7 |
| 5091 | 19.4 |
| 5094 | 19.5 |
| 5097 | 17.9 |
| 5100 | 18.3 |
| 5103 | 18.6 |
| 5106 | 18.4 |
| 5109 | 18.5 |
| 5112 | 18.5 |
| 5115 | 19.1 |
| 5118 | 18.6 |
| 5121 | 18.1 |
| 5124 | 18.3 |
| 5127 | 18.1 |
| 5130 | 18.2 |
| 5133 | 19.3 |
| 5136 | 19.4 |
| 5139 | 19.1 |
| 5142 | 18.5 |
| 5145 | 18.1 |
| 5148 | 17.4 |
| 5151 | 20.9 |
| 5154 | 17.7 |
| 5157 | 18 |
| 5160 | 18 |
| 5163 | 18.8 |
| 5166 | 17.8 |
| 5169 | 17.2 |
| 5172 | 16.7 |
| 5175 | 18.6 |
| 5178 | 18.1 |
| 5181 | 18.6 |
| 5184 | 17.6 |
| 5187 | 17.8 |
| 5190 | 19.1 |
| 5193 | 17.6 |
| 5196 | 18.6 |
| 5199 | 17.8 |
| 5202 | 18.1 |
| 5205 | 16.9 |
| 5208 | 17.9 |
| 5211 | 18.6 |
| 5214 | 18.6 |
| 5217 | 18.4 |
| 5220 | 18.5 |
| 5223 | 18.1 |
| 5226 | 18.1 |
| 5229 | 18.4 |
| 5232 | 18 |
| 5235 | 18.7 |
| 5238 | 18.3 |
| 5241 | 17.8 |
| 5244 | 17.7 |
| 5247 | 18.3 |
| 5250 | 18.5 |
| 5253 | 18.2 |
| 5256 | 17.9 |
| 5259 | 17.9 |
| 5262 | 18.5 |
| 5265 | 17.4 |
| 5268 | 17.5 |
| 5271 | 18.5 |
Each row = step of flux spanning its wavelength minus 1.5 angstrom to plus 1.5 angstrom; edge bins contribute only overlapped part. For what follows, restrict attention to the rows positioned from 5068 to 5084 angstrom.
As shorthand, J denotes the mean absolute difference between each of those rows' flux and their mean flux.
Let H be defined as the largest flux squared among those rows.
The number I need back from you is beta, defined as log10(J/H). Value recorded -3.60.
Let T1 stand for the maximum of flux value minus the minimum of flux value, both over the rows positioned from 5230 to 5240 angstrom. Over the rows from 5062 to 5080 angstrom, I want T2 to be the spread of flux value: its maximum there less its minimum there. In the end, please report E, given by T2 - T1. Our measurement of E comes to 0.4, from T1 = 0.70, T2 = 1.1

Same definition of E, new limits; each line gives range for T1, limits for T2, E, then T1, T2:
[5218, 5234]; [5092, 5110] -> 1.1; 0.50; 1.6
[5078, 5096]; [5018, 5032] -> 0.6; 1.10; 1.7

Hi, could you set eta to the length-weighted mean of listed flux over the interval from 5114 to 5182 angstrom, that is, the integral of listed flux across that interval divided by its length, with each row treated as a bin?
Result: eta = 18.4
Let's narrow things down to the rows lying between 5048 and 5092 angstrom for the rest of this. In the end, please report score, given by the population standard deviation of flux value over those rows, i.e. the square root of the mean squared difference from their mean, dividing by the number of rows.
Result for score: 0.54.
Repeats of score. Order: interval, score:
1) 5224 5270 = 0.37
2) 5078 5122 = 0.43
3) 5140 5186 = 0.92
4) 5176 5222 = 0.54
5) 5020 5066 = 0.60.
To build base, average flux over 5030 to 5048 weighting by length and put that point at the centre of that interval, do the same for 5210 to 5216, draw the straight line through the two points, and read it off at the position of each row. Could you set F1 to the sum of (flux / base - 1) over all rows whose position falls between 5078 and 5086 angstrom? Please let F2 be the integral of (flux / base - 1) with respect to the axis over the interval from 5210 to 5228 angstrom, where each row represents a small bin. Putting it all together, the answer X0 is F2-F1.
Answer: -0.175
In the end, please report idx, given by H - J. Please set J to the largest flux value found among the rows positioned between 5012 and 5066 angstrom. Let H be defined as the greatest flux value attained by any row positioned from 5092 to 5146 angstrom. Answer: -0.3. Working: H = 19.5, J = 19.8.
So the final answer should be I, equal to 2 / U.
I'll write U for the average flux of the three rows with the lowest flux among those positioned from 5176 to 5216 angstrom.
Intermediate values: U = 17.4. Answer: 0.115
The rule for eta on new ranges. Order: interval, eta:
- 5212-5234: 18.3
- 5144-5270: 18.1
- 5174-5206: 18.1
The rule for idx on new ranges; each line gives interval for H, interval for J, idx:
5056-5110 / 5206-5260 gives 0.8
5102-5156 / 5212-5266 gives 2.2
